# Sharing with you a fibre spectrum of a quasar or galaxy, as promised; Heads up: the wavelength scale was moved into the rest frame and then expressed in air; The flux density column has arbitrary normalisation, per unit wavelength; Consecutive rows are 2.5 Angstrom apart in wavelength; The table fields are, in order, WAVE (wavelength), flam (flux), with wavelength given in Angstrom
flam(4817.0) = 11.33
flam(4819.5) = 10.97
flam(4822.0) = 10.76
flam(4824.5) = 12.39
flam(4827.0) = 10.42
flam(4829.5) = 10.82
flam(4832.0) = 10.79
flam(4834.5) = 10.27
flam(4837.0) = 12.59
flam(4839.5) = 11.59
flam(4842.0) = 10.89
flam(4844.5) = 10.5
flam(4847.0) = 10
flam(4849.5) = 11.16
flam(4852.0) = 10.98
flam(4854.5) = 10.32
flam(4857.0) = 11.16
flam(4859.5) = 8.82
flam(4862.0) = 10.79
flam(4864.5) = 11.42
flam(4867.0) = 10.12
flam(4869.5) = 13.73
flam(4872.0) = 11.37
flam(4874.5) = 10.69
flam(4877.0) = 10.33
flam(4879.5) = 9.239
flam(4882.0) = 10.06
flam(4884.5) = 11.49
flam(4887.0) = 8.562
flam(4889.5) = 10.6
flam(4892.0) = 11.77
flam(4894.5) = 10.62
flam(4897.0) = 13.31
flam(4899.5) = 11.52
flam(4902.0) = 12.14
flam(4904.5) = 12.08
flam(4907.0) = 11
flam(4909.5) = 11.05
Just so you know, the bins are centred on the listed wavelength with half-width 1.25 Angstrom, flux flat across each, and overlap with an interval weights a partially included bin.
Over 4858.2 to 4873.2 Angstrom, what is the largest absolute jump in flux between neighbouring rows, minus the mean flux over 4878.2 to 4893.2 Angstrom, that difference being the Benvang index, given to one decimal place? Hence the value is -6.7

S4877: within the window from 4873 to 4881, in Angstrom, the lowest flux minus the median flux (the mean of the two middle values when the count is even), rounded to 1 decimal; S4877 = -1.1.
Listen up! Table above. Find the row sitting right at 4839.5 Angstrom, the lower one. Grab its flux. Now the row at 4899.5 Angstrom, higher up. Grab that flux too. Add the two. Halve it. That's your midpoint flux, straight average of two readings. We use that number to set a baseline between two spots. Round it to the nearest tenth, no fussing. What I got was 11.6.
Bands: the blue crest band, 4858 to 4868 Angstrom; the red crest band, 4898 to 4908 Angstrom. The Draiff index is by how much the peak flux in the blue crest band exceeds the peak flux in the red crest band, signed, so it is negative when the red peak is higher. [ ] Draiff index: -0.72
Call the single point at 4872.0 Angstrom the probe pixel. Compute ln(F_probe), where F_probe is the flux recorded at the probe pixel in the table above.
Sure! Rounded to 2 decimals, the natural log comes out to 2.43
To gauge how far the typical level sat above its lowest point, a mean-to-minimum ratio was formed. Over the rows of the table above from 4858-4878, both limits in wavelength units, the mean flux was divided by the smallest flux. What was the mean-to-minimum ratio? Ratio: 1.24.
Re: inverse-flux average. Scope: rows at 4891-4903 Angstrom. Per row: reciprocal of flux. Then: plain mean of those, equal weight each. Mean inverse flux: 0.0847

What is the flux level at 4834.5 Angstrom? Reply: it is 10.27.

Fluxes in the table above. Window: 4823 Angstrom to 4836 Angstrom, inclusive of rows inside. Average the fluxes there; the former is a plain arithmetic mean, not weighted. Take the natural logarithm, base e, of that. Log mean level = 2.39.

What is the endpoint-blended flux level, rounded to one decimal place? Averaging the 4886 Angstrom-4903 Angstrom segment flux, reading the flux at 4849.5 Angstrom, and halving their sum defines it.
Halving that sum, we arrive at 11.2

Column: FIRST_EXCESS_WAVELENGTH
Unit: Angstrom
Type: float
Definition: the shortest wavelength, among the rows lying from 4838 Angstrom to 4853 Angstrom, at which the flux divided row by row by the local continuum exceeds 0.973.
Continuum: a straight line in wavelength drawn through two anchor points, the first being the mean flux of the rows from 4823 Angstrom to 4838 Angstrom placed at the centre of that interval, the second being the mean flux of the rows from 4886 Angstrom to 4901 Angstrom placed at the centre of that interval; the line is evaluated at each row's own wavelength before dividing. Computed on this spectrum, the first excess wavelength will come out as 4839.5 Angstrom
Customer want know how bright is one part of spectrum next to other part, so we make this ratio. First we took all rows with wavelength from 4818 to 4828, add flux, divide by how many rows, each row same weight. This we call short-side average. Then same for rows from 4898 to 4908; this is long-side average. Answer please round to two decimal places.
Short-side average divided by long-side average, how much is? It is 0.95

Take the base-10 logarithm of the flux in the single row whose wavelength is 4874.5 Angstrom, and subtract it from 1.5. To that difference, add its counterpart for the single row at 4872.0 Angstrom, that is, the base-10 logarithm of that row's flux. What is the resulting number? 1.53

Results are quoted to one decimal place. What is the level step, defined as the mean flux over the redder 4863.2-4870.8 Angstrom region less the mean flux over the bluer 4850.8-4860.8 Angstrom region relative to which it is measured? 1.4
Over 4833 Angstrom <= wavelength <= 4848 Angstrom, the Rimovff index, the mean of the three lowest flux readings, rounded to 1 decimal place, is 10.3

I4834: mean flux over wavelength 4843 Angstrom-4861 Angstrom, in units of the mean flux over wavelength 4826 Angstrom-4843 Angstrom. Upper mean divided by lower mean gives 0.94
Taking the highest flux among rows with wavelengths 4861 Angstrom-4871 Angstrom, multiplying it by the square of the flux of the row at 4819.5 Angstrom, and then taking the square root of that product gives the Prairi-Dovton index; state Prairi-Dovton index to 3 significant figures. 40.6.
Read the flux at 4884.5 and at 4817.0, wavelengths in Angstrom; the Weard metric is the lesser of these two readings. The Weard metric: 11.3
